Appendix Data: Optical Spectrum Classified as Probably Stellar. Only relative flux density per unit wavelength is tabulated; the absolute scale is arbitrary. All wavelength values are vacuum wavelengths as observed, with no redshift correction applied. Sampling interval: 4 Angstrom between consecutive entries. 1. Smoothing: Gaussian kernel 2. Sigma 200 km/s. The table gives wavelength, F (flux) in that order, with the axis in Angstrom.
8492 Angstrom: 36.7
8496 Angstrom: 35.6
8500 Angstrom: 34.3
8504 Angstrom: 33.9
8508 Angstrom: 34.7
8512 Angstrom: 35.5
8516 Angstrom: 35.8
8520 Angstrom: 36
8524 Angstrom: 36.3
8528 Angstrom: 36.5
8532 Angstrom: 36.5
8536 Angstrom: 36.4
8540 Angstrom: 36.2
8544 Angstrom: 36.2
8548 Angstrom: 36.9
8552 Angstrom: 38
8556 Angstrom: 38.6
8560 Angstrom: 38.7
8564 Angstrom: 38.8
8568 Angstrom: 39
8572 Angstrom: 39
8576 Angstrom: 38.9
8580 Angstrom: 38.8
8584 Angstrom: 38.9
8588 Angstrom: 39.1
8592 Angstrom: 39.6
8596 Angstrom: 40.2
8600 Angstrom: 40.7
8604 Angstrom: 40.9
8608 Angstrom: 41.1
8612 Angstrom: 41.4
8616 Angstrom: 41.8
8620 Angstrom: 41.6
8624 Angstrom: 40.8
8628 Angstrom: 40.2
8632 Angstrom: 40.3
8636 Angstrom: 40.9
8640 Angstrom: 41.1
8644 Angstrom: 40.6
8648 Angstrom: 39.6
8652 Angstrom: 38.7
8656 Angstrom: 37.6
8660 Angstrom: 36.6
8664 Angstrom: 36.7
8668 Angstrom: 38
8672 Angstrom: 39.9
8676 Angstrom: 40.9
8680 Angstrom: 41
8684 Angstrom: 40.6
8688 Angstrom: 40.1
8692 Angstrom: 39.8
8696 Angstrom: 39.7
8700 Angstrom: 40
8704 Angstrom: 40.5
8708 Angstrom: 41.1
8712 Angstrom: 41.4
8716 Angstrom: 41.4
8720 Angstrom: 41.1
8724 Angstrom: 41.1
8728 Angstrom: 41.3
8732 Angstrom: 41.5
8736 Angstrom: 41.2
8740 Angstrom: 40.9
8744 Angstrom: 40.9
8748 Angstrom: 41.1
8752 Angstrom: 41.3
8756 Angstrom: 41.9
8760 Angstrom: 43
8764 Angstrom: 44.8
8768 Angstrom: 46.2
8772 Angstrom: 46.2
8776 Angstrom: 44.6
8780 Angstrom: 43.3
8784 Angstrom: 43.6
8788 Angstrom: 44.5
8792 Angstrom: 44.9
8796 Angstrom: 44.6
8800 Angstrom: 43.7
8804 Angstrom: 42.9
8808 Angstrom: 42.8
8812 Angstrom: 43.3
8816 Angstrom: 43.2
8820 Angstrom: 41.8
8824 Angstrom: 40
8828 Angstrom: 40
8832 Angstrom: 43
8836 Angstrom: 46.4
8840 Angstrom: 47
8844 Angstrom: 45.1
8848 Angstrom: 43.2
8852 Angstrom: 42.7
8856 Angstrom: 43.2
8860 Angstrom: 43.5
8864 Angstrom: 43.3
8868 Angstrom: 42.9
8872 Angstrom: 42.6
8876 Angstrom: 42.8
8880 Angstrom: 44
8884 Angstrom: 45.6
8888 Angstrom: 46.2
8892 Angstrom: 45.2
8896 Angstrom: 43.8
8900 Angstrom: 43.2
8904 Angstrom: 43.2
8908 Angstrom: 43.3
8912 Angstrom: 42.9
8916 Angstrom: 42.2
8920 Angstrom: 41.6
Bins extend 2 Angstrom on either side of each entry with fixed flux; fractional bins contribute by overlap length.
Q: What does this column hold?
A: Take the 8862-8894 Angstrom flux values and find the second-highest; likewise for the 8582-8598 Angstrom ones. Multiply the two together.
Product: 1806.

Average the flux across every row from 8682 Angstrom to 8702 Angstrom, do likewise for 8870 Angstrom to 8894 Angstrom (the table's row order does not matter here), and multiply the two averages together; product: 1778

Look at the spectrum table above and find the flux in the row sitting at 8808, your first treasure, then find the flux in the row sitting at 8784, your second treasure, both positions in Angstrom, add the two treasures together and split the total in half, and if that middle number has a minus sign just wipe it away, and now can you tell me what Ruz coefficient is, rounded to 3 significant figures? 43.2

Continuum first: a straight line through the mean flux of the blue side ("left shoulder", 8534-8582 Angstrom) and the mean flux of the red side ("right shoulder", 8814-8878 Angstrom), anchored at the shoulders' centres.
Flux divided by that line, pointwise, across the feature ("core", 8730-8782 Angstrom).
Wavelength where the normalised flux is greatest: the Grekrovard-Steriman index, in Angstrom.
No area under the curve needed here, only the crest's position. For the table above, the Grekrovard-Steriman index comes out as 8768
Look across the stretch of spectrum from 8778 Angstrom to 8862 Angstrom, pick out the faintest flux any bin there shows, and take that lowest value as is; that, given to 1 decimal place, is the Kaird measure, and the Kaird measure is 40.0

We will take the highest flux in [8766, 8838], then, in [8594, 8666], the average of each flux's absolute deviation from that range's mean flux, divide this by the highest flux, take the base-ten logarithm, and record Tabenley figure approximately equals -1.58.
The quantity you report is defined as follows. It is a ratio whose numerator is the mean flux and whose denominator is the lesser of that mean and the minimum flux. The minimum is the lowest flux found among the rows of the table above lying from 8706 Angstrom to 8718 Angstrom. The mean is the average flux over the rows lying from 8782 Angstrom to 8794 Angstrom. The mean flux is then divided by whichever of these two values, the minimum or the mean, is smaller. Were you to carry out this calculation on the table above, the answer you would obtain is 1.08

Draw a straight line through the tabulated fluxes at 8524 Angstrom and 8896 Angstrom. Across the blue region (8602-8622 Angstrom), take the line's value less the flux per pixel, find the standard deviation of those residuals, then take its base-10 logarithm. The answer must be -0.6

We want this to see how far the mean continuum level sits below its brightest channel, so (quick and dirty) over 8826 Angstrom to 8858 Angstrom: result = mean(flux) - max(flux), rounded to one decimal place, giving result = -3.2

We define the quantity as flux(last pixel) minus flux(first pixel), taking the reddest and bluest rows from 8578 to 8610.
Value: 2.3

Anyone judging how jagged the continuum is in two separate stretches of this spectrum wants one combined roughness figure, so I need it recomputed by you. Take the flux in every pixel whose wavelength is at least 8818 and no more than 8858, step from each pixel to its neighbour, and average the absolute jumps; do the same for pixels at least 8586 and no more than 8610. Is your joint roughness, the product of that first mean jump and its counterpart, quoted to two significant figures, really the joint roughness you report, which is 0.60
